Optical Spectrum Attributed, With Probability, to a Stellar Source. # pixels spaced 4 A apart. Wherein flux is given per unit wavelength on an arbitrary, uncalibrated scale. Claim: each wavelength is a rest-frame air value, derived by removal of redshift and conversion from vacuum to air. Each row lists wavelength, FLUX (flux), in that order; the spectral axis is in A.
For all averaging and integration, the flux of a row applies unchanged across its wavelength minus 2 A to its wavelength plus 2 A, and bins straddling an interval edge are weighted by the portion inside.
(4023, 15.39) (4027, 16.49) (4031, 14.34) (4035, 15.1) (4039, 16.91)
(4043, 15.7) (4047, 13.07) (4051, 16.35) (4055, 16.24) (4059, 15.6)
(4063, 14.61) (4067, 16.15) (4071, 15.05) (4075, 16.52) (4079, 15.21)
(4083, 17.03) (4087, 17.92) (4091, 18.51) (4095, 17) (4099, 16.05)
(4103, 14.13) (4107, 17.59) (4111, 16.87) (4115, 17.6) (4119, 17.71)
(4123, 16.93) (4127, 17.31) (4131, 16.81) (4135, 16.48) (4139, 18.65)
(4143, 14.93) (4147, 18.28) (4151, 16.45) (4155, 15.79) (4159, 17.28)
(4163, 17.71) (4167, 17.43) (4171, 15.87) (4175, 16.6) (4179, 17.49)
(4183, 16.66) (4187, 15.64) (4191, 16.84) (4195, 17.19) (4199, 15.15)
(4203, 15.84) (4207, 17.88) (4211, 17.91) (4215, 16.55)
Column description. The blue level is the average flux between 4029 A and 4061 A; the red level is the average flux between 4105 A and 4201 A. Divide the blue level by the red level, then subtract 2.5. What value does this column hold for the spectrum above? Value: -1.59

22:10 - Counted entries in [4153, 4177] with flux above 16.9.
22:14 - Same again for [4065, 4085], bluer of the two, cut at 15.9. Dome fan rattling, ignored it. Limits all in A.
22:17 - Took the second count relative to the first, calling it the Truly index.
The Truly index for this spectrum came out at 1.0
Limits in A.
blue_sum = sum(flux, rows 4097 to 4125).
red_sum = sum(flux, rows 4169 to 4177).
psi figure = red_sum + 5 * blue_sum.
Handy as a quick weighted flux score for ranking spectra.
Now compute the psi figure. 617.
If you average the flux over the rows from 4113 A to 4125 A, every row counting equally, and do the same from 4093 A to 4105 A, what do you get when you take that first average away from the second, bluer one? -1.7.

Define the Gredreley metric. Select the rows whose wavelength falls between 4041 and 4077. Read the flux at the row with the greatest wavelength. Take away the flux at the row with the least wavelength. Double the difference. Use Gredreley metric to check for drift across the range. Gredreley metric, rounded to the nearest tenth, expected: 1.6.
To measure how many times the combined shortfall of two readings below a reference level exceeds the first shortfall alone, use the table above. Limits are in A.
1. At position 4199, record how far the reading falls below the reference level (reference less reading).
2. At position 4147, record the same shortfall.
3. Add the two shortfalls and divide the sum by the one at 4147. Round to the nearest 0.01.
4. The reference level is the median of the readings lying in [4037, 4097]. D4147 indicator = 0.47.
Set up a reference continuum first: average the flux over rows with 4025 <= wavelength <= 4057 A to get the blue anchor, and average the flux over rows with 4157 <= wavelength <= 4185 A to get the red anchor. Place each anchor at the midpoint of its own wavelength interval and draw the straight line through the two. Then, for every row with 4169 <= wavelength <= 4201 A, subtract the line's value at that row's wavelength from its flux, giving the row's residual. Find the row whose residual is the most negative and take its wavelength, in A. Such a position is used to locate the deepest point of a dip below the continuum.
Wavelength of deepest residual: 4199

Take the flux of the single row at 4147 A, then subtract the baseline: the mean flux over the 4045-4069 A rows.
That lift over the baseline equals 2.94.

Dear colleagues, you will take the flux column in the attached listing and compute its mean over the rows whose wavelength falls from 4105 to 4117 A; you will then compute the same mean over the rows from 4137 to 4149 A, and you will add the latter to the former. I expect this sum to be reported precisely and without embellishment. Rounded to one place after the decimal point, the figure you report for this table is 34.6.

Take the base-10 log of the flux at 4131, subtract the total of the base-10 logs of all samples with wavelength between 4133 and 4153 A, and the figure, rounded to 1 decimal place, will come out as -4.9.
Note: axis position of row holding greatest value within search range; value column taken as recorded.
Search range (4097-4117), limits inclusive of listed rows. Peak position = 4115 A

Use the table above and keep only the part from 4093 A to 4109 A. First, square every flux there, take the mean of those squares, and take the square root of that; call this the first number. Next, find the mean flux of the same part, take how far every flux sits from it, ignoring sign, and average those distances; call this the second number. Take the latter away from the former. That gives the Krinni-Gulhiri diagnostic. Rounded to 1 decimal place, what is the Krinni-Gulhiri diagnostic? 15.1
